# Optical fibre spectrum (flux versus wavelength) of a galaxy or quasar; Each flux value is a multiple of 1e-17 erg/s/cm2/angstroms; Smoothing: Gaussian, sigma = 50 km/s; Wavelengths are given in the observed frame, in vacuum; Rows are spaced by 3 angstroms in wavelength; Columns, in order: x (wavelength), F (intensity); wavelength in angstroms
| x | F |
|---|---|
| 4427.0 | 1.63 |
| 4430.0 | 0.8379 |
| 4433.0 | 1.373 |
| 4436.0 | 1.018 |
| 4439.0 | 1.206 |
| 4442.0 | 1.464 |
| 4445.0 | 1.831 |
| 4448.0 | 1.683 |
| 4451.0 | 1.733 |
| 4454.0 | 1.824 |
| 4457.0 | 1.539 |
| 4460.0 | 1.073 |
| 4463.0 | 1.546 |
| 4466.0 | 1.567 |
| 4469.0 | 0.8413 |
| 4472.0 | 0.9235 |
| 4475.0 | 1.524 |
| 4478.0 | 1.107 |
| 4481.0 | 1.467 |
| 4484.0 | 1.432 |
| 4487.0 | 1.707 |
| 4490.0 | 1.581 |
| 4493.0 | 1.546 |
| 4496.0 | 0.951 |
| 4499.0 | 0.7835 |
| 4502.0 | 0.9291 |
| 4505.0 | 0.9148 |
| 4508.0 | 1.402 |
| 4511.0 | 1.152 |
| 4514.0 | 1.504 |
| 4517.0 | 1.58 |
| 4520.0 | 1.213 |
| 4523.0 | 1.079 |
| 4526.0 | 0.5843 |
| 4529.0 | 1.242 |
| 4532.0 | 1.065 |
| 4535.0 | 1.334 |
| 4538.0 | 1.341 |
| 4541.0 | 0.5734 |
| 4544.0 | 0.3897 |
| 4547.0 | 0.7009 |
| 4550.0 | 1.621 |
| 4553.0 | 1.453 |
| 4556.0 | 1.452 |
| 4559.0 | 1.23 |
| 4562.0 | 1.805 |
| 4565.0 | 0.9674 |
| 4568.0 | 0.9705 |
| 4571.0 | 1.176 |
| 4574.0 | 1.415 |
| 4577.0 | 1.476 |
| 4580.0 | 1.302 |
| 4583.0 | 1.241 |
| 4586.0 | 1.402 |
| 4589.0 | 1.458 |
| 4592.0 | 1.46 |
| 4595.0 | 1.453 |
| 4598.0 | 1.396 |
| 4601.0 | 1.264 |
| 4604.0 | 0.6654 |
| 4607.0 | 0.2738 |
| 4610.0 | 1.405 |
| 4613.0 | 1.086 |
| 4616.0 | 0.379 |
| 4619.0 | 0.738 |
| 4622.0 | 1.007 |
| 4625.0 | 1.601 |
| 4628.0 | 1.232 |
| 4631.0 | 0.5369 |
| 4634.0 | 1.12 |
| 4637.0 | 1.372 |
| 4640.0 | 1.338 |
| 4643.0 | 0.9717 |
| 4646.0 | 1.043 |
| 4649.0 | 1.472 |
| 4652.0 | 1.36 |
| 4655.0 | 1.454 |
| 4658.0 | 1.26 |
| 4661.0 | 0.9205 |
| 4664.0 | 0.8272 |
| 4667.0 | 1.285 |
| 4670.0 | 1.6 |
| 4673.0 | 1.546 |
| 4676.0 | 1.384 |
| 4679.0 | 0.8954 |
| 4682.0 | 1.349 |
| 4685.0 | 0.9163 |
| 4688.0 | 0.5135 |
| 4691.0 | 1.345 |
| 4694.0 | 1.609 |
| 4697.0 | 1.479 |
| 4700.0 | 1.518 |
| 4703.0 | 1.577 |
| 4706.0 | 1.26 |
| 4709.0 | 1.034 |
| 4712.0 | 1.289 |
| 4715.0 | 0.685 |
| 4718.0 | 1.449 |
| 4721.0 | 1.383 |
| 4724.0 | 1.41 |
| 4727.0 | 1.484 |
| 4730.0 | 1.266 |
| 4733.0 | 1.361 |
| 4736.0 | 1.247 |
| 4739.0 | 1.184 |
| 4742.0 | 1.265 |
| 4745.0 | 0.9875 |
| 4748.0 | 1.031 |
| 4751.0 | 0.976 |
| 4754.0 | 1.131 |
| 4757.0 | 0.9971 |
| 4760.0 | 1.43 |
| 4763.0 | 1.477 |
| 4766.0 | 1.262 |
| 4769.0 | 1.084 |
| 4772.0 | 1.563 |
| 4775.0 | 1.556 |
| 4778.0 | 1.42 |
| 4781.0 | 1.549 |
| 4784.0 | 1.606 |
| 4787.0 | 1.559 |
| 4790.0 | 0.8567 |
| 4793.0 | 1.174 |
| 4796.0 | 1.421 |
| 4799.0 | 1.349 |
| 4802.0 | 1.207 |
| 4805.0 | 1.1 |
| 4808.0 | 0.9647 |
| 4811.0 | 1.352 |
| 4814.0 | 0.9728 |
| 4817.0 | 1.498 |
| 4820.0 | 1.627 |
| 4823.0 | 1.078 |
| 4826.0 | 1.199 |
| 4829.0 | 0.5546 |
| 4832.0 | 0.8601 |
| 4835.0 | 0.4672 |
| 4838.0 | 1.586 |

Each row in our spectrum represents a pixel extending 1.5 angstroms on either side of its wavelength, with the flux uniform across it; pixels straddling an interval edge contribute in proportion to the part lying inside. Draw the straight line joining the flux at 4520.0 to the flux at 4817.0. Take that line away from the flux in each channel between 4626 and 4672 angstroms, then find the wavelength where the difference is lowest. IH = 4631.0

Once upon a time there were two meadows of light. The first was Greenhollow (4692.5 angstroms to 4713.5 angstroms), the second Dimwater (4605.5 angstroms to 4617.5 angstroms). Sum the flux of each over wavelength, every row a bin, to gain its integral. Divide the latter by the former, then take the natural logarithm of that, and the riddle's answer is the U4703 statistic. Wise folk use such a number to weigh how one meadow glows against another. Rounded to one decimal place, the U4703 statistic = -1.1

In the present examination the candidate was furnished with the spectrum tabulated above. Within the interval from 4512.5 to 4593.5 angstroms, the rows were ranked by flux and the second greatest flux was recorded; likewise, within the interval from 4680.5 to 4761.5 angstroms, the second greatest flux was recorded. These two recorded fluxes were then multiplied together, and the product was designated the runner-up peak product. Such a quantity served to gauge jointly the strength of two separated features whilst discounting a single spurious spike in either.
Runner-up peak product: 2.56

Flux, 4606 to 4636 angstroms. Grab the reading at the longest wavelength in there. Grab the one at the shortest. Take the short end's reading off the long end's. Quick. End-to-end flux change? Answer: 0.85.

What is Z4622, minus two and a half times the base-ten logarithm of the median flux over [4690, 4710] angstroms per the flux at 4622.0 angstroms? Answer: -0.42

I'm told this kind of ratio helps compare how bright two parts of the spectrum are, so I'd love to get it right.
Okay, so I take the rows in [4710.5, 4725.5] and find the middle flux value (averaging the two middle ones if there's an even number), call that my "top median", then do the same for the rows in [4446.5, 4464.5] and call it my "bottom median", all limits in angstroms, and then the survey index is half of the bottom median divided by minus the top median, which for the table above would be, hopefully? -0.58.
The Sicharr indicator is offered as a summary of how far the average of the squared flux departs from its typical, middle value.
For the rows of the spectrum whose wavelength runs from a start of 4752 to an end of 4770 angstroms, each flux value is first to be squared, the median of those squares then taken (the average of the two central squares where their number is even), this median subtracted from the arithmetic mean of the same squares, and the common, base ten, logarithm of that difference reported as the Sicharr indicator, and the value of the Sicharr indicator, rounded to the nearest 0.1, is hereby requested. -1.0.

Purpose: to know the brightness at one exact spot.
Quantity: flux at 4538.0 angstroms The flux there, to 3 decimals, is 1.341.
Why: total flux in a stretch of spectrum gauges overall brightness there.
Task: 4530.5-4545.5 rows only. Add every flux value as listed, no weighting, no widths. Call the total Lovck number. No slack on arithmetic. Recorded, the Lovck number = 4.7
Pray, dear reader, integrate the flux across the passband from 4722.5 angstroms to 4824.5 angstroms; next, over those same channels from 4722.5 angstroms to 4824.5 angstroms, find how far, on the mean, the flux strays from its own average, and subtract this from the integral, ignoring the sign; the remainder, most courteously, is 130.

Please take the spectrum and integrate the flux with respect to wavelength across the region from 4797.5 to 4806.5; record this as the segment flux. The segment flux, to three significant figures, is 11.0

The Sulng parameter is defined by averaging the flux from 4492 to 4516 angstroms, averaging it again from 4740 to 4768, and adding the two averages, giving 2.32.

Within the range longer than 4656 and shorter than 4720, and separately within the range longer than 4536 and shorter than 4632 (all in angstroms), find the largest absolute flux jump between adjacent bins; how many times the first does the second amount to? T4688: 1.4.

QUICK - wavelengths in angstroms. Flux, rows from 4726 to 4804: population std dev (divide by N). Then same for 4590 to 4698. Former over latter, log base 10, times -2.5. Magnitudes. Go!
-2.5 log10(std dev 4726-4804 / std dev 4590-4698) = 0.57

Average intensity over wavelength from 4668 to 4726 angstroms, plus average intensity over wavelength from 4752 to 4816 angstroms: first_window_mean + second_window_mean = 2.56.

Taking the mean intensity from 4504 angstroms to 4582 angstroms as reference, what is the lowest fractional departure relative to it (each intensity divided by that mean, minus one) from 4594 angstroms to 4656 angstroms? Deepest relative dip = -0.77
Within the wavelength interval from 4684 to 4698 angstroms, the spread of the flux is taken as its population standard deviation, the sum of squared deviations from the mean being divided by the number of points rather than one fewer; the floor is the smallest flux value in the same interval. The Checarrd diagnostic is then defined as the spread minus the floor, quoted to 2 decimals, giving -0.11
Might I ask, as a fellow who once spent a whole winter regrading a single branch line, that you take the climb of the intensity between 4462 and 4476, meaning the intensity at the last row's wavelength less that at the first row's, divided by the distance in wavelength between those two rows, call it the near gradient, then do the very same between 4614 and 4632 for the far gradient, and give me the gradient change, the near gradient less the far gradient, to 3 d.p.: -0.012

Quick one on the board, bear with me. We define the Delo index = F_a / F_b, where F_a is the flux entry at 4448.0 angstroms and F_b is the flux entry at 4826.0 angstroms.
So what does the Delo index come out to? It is 1.40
